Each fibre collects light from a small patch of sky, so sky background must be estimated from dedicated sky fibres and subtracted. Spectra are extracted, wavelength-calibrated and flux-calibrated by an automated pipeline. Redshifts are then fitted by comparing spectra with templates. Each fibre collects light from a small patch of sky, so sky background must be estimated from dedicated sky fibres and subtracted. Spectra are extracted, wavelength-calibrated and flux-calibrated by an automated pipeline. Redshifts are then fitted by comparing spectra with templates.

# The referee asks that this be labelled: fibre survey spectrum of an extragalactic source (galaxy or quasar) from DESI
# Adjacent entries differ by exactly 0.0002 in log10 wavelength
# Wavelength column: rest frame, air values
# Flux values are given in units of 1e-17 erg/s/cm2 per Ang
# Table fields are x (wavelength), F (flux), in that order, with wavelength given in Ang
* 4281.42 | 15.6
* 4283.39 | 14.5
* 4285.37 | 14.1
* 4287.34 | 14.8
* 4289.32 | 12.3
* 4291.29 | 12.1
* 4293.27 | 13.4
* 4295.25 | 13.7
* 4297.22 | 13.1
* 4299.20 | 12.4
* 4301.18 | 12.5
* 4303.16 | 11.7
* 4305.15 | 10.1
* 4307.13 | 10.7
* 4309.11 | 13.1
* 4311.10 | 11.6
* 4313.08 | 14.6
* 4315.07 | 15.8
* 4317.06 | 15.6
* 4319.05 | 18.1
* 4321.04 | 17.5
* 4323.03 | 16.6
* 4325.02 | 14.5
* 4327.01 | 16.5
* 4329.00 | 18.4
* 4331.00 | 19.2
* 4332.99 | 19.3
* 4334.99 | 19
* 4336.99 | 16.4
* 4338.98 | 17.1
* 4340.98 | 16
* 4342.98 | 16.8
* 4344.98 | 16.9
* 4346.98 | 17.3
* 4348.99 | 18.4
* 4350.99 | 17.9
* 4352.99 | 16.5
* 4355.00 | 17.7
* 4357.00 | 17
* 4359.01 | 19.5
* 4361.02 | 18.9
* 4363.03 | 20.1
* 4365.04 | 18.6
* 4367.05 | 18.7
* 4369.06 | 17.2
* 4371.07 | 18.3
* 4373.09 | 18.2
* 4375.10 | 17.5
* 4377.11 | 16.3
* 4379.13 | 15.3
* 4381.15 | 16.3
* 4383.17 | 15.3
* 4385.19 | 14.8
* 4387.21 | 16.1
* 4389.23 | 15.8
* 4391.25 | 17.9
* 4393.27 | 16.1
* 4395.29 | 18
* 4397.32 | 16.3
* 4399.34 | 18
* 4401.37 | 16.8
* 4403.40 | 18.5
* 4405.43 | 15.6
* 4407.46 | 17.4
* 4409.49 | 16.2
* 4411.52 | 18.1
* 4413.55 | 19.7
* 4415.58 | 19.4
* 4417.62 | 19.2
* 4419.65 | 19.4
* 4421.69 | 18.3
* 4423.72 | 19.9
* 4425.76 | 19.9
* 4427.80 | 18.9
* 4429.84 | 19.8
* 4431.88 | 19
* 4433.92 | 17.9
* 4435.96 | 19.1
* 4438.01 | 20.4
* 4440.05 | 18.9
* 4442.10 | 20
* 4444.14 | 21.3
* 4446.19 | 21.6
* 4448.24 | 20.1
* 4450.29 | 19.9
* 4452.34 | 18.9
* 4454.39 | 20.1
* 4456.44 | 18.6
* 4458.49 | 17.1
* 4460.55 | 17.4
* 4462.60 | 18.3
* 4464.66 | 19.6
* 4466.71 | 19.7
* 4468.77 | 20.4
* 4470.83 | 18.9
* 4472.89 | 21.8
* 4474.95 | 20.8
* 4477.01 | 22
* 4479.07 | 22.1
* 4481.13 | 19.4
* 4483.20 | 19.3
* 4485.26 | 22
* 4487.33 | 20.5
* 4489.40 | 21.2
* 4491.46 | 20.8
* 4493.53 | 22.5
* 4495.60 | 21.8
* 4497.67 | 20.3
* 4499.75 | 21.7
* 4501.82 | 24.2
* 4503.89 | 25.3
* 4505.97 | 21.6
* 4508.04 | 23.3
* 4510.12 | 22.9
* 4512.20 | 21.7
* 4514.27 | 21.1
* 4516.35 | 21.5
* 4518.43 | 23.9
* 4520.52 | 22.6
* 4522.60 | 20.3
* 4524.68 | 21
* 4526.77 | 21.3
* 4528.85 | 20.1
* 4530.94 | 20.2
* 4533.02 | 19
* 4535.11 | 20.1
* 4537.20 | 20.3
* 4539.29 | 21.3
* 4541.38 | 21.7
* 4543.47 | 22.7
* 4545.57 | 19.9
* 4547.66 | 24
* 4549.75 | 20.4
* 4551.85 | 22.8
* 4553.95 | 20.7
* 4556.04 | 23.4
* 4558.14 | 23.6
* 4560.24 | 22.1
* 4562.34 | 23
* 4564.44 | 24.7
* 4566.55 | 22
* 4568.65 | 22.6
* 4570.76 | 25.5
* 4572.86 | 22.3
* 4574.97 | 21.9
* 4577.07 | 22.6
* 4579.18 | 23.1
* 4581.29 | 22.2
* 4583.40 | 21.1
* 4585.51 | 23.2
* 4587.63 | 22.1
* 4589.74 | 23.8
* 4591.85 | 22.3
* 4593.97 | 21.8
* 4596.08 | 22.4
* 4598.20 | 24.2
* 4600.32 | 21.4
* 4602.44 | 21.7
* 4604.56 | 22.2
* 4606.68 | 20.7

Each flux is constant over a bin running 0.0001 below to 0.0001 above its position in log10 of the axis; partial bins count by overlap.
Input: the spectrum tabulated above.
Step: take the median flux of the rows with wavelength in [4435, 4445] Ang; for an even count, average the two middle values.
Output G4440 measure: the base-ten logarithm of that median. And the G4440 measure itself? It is 1.30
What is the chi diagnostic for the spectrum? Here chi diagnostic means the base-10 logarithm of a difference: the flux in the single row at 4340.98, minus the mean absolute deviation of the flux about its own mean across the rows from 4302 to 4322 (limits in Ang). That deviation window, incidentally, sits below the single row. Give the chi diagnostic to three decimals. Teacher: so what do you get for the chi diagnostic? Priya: 1.132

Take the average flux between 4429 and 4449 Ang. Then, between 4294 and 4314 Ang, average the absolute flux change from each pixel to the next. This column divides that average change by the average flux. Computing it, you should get 0.063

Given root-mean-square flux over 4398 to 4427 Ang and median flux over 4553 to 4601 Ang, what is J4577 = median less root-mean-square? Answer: 4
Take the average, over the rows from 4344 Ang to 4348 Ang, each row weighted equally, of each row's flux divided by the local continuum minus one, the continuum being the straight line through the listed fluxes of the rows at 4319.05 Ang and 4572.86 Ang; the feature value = -0.078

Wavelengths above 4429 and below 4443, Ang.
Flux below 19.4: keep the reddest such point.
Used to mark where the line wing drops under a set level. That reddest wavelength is 4440.05 Ang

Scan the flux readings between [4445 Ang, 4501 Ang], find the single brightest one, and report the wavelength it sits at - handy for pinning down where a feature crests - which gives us 4493.53 Ang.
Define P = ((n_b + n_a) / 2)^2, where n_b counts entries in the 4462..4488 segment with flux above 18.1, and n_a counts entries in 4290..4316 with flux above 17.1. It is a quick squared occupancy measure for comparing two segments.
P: 42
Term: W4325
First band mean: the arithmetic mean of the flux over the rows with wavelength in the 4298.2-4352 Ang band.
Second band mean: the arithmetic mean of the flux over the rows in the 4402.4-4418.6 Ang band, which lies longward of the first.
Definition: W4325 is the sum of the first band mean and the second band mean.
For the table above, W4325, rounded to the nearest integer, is 34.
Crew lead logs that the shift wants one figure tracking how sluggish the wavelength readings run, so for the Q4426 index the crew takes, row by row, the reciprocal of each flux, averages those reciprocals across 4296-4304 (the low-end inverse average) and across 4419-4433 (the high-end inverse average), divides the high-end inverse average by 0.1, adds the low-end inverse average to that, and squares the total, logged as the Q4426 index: 0.359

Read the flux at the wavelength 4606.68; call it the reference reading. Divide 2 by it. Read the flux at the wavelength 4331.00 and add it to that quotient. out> 19.3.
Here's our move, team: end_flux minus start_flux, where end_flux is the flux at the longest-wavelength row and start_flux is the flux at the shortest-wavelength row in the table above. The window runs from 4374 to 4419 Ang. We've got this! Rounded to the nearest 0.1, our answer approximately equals 1.7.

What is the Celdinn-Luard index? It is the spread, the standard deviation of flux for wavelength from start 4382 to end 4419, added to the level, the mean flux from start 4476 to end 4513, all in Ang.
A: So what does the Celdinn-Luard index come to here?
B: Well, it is 23.3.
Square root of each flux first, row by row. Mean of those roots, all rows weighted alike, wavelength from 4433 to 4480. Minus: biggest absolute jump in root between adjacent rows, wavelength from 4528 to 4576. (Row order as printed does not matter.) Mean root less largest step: 4.01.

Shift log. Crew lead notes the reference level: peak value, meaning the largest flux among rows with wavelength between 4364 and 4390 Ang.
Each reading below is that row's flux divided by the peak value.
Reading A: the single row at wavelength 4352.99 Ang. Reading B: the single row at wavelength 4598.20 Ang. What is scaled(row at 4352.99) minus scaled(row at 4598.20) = -0.41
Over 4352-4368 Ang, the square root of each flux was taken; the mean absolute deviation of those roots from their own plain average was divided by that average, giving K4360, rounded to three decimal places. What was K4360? 0.027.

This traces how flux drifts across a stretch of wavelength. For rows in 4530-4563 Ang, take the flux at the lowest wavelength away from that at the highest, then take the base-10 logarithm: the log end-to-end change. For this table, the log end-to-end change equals 0.45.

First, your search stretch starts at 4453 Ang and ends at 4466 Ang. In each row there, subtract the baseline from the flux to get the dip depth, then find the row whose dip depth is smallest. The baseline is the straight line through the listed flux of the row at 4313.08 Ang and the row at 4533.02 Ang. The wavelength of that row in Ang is 4458.49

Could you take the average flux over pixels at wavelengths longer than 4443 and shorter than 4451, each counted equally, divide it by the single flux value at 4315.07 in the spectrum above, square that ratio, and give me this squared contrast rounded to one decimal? 1.7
